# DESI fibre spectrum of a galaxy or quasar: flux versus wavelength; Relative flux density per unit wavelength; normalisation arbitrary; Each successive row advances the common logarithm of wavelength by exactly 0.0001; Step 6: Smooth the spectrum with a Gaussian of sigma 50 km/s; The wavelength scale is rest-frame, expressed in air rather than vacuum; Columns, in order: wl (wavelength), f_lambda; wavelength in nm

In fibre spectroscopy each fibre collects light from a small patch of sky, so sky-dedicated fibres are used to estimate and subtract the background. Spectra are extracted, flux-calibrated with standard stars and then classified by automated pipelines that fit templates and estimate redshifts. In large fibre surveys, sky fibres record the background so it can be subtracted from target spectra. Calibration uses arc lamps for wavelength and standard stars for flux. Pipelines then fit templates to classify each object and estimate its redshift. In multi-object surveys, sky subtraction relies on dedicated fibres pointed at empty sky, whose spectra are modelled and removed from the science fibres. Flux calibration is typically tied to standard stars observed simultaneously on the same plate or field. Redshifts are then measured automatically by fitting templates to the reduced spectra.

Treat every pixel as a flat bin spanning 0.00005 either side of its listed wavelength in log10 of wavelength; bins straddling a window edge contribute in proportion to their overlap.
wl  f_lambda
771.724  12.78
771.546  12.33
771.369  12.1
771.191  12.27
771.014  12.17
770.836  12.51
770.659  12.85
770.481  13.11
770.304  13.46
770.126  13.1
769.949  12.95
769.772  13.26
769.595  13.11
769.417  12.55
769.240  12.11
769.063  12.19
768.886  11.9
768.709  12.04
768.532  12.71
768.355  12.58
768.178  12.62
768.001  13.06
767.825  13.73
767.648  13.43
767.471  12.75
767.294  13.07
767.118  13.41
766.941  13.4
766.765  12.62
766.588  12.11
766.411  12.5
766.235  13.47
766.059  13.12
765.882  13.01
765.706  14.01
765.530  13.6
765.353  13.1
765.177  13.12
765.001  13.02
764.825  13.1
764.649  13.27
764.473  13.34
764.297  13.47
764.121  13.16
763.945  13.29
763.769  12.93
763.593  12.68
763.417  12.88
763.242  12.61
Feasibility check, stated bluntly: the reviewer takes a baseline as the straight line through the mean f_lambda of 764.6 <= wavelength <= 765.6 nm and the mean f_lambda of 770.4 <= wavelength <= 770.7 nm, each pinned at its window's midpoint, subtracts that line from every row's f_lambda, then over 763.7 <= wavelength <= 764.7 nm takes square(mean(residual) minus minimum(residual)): 0.11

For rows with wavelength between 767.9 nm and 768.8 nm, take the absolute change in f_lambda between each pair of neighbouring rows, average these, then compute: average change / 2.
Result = 0.16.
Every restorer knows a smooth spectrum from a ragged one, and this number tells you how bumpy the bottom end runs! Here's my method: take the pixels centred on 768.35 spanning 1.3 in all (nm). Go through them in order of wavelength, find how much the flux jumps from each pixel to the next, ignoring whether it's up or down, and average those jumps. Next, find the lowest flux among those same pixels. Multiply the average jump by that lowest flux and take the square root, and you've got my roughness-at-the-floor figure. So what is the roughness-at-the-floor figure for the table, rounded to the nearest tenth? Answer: 2.0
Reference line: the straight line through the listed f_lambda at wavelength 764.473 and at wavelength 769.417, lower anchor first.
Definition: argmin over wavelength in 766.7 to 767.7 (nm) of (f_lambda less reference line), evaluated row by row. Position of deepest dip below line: 766.765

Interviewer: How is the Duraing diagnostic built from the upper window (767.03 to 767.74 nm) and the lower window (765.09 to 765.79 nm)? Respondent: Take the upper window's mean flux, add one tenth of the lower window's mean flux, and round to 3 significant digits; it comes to 14.5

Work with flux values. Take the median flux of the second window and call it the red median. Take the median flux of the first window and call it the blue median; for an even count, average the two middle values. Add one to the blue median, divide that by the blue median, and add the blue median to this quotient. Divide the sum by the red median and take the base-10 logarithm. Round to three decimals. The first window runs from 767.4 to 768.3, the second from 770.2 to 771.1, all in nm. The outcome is 0.041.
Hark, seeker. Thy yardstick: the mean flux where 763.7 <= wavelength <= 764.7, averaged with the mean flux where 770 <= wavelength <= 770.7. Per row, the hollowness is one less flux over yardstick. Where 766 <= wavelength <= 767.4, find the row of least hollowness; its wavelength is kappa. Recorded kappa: 766.235 nm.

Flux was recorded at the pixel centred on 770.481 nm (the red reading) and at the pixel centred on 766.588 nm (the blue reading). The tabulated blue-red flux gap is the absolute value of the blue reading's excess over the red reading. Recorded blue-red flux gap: 1.0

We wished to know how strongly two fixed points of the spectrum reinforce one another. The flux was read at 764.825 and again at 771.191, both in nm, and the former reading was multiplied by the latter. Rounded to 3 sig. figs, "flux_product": 161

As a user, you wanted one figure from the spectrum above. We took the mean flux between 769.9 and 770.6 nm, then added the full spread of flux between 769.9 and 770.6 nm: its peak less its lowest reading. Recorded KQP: 13.7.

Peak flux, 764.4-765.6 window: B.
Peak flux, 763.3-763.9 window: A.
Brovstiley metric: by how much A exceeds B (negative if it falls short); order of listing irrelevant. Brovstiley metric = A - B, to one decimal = -0.7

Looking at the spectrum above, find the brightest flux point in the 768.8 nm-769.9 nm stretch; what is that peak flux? 13.26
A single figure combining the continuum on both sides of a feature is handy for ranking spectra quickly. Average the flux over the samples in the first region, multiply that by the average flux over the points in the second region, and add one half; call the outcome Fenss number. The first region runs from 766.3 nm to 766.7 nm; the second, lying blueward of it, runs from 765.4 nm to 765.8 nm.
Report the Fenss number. 170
